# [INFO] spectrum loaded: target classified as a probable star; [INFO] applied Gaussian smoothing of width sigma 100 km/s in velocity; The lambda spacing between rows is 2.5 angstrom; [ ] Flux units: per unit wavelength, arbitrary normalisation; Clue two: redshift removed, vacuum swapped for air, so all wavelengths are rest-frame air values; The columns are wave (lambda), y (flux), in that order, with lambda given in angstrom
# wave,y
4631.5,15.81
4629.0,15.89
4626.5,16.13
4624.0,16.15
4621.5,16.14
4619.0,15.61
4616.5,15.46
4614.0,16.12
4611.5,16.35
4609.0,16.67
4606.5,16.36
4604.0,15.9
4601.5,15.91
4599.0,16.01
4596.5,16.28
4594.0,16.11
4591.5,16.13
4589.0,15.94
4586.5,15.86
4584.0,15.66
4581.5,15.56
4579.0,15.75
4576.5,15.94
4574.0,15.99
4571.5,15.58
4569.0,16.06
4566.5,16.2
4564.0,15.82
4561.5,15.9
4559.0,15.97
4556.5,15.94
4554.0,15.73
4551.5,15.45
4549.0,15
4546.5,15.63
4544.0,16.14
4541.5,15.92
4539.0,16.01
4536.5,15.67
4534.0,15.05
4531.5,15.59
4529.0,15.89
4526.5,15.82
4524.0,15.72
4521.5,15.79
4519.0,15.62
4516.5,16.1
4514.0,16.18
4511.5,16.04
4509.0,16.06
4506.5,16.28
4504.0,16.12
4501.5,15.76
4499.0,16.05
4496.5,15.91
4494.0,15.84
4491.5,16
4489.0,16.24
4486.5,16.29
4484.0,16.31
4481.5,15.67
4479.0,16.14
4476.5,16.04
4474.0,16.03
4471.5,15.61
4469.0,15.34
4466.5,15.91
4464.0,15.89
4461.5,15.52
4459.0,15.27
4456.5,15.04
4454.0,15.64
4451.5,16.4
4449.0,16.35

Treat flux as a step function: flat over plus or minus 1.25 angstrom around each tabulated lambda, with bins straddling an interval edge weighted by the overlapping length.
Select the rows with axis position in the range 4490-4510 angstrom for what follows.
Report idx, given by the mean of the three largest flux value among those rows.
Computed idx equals 16.15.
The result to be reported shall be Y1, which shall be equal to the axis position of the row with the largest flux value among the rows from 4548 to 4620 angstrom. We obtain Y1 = 4609.0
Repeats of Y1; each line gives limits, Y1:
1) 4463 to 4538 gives 4484.0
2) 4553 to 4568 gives 4566.5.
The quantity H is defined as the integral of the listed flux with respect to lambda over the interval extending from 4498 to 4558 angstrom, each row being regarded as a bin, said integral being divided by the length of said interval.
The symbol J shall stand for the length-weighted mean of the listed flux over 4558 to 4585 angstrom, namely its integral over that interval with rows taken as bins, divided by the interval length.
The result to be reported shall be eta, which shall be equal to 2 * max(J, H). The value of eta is 31.7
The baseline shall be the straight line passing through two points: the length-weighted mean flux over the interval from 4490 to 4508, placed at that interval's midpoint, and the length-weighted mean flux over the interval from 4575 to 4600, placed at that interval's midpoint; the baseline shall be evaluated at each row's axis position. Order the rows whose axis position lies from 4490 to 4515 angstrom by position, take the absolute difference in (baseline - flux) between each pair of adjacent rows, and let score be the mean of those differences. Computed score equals 0.17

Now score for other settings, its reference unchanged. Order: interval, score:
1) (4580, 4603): 0.14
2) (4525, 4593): 0.26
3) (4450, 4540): 0.27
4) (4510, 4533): 0.18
